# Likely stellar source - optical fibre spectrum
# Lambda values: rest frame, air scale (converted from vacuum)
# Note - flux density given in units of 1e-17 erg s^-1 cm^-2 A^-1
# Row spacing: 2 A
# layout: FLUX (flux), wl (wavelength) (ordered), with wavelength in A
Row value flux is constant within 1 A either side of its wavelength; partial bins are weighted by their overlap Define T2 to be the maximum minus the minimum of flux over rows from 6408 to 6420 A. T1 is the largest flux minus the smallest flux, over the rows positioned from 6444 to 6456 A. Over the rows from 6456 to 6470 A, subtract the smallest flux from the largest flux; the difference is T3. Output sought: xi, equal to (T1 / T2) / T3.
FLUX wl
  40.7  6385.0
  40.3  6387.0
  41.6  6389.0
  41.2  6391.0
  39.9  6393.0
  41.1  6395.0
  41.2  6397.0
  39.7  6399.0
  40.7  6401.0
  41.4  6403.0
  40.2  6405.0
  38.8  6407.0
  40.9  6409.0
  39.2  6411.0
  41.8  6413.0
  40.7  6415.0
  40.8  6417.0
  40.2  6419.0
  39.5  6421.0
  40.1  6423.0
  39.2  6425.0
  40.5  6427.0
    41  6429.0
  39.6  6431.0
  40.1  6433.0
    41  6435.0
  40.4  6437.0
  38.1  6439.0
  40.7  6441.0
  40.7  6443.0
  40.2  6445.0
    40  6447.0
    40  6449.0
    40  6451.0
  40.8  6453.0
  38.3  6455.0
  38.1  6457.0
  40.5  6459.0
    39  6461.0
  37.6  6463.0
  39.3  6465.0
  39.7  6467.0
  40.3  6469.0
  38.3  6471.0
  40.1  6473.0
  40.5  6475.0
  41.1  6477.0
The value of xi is 0.33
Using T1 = 2.5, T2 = 2.60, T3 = 2.9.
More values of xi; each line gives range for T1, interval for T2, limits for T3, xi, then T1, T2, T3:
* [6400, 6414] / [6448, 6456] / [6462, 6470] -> 0.44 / 3.0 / 2.50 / 2.7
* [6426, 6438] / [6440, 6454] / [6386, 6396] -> 1.03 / 1.4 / 0.80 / 1.7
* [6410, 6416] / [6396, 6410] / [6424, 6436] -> 0.56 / 2.6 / 2.60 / 1.8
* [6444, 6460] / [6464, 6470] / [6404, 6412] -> 1.29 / 2.7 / 1.00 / 2.1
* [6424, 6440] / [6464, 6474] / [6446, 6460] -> 0.54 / 2.9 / 2.00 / 2.7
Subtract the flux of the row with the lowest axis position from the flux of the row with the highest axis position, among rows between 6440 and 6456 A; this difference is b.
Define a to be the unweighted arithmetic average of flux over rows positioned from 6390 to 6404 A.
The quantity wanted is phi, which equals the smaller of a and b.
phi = -2.4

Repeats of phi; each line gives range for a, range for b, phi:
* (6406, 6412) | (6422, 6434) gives 0.0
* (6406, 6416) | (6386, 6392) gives 0.9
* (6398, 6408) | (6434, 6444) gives -0.3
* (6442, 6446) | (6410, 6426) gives 0.0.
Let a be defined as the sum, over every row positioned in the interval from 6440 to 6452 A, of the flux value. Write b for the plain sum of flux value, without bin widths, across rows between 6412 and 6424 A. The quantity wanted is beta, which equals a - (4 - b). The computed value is 481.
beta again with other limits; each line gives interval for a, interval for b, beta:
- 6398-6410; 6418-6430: 478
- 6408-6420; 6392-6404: 484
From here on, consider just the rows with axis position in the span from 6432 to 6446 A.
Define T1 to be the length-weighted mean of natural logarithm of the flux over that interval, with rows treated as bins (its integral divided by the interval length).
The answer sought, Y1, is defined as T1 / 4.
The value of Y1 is 0.923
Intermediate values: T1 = 3.69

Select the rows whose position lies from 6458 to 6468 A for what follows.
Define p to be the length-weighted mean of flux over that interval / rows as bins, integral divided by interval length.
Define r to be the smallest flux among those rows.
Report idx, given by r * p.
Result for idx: 1475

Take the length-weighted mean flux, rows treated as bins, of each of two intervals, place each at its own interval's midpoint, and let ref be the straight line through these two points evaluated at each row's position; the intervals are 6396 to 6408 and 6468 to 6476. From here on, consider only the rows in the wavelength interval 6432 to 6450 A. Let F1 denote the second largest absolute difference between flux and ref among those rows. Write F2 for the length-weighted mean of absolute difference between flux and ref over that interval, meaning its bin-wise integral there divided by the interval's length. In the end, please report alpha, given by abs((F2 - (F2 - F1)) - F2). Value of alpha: 0.39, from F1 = 0.9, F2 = 0.53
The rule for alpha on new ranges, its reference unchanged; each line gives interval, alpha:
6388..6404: 0.31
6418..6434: 0.44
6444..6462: 0.96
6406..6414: 0.31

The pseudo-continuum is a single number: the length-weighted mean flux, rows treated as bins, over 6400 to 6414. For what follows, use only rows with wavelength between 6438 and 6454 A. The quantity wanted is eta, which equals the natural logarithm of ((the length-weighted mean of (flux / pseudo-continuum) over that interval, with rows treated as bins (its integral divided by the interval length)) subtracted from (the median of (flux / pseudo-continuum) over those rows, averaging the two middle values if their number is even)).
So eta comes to -7.0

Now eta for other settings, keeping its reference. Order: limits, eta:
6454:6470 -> -6.7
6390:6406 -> -5.2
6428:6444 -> -4.7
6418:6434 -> -6.3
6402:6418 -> -5.0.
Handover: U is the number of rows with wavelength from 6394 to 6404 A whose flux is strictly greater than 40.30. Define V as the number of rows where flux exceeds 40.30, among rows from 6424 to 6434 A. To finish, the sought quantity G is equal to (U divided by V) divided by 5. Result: 0.40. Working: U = 4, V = 2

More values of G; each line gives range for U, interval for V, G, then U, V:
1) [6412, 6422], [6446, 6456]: 0.60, 3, 1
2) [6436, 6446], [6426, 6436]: 0.20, 3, 3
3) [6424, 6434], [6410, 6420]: 0.13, 2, 3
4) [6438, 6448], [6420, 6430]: 0.20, 2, 2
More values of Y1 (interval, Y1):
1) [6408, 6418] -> 0.926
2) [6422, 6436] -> 0.924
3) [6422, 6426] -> 0.920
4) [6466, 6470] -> 0.922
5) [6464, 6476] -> 0.920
